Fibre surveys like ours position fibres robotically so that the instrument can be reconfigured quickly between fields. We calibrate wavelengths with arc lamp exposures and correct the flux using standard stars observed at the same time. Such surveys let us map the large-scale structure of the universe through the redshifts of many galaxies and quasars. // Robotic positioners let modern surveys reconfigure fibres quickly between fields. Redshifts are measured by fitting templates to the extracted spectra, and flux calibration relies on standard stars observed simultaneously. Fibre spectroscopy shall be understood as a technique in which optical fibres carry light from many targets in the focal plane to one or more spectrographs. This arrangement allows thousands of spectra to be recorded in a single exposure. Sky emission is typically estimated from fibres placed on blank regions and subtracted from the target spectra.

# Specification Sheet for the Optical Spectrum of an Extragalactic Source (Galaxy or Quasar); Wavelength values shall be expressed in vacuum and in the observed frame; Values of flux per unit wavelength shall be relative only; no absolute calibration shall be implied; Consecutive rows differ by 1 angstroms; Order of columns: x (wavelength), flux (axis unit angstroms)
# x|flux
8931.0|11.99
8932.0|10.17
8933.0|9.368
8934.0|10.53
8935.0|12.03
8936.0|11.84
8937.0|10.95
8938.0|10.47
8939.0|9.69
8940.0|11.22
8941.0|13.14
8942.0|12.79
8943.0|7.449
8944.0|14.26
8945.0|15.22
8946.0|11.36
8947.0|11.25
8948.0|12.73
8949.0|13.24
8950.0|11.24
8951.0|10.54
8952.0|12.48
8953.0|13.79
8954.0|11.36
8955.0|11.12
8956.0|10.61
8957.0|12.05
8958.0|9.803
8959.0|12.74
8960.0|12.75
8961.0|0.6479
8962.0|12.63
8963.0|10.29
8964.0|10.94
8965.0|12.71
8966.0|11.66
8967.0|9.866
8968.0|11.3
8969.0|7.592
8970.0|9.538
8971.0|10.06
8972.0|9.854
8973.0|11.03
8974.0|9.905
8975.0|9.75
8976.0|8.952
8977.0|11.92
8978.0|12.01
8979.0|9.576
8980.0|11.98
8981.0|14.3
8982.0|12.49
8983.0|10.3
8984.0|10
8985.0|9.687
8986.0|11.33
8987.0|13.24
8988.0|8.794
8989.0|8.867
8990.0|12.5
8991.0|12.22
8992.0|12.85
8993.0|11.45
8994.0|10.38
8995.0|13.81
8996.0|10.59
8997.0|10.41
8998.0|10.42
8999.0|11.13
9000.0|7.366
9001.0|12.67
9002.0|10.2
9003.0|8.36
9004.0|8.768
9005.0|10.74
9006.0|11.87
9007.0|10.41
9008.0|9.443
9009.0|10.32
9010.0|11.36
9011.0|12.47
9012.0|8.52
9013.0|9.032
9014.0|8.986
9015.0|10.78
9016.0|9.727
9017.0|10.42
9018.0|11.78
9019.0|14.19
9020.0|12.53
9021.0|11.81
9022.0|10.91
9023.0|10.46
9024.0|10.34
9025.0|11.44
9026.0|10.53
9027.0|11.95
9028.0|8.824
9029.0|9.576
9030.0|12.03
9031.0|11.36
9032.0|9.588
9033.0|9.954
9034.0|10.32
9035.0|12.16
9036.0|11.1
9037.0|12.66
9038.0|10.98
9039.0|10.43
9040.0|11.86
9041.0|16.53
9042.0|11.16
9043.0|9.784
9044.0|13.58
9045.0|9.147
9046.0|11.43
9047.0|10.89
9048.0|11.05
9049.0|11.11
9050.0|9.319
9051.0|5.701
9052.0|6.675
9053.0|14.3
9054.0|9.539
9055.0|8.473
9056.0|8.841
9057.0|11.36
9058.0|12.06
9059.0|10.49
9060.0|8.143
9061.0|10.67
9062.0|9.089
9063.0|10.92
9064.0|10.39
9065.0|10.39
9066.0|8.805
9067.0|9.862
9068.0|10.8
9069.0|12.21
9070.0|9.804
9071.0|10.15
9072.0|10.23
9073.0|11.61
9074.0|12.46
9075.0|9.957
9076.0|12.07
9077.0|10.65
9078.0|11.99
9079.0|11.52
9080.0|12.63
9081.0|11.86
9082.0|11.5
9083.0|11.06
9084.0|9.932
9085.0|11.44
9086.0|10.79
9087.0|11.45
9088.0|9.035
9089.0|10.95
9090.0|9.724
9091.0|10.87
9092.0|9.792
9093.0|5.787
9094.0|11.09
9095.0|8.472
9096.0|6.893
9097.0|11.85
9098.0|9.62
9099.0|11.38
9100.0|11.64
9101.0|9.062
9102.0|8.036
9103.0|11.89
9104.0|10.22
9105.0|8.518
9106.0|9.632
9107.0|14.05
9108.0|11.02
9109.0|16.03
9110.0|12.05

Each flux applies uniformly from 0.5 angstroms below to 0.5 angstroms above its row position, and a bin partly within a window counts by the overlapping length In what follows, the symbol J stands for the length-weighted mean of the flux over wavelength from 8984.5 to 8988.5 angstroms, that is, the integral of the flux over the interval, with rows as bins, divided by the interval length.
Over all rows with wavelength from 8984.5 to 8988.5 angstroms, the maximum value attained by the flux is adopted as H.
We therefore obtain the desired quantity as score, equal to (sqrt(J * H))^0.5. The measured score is 3.5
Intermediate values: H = 13.24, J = 10.8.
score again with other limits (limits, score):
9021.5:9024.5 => 3.3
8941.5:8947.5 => 3.7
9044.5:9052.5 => 3.2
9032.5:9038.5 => 3.5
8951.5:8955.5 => 3.6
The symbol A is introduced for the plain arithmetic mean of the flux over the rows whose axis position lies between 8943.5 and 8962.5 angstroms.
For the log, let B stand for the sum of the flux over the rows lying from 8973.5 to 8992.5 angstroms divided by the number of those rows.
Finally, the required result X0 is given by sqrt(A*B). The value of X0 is 11.33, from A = 11.6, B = 11.1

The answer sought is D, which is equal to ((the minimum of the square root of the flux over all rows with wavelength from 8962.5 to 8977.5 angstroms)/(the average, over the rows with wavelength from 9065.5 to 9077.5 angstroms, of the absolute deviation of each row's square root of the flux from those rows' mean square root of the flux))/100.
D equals 0.196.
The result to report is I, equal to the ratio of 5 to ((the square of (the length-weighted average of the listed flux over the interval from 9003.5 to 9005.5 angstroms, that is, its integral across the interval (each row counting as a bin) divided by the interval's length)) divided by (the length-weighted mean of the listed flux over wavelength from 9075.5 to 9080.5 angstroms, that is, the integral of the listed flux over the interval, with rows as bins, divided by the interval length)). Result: 0.619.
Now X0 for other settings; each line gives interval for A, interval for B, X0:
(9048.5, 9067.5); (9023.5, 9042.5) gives 10.47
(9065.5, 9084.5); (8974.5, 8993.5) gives 11.09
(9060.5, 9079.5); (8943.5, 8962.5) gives 11.13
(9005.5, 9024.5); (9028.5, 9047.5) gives 11.05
